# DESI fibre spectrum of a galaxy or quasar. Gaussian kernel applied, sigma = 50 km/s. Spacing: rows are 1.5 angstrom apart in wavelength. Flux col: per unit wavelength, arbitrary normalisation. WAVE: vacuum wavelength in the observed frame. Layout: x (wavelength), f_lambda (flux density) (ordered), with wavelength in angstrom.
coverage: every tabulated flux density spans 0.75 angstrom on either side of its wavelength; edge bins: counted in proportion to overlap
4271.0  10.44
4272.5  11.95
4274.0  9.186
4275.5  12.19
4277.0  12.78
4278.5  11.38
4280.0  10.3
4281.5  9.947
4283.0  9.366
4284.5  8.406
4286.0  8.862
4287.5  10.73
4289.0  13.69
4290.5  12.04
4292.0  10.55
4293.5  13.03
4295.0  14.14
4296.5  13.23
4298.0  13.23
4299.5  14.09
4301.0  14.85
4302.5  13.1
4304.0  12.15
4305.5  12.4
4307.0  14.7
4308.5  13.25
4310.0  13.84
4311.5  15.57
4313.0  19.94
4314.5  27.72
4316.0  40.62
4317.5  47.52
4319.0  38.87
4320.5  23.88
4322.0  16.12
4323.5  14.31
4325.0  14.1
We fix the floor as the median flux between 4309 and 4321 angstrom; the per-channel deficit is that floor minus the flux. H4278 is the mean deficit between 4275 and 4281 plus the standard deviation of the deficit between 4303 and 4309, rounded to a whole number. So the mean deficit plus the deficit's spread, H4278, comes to 15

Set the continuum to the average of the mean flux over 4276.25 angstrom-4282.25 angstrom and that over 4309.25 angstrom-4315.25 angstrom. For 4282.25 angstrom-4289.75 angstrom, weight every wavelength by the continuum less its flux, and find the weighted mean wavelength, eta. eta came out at 4285.3 angstrom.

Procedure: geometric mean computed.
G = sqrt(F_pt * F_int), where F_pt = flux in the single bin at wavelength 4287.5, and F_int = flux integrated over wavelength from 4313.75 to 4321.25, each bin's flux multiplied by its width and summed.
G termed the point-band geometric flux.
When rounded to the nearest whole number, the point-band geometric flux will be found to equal 54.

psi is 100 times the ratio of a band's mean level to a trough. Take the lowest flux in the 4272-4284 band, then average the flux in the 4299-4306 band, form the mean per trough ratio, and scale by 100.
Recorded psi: 145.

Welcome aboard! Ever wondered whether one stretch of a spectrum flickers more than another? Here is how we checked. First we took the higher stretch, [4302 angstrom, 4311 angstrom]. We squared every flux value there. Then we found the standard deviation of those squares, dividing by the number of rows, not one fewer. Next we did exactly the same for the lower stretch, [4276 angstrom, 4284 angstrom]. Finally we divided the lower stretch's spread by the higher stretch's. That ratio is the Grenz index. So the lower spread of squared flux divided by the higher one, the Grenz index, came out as 1.2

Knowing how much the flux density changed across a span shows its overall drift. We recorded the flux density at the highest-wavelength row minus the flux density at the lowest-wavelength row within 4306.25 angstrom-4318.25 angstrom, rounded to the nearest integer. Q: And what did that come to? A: 33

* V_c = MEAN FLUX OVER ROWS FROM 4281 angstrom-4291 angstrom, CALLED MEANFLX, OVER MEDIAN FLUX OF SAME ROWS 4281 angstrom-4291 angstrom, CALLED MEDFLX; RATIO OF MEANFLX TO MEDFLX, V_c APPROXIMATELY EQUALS 1.05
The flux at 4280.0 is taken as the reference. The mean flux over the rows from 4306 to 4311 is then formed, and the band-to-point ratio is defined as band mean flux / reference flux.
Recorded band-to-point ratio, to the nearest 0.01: 1.35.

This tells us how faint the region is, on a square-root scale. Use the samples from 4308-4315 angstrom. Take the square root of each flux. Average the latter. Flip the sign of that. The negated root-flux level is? -4.2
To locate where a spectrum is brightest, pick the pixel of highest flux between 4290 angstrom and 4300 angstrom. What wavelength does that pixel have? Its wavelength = 4295.0 angstrom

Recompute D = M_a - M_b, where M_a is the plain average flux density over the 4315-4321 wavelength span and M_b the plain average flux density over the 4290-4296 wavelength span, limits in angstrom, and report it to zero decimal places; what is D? 25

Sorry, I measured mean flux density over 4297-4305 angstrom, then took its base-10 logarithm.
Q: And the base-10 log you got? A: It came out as 1.13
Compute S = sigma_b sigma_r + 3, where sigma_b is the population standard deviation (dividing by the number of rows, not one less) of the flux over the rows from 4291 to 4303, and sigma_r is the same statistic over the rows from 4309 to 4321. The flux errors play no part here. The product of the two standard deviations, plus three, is 17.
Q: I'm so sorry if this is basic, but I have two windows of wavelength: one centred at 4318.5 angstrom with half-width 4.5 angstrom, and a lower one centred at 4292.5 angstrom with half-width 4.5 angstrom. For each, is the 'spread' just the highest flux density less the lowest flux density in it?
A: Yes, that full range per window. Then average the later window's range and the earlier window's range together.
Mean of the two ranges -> 17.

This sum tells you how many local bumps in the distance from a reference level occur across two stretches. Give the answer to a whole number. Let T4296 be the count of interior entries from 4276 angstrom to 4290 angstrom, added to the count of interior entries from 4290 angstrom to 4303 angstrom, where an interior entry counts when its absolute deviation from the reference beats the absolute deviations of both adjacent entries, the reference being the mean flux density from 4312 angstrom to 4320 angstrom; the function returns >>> 2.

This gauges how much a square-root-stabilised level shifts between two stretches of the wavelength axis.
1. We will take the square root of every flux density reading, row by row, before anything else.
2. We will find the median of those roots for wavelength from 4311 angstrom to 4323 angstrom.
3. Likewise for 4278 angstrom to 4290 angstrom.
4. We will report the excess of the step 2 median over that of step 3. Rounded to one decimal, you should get 1.9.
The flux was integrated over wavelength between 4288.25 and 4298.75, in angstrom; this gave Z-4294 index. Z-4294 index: 135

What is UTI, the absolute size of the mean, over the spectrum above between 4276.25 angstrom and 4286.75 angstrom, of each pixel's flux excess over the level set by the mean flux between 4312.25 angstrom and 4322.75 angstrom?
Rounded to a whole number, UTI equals 21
